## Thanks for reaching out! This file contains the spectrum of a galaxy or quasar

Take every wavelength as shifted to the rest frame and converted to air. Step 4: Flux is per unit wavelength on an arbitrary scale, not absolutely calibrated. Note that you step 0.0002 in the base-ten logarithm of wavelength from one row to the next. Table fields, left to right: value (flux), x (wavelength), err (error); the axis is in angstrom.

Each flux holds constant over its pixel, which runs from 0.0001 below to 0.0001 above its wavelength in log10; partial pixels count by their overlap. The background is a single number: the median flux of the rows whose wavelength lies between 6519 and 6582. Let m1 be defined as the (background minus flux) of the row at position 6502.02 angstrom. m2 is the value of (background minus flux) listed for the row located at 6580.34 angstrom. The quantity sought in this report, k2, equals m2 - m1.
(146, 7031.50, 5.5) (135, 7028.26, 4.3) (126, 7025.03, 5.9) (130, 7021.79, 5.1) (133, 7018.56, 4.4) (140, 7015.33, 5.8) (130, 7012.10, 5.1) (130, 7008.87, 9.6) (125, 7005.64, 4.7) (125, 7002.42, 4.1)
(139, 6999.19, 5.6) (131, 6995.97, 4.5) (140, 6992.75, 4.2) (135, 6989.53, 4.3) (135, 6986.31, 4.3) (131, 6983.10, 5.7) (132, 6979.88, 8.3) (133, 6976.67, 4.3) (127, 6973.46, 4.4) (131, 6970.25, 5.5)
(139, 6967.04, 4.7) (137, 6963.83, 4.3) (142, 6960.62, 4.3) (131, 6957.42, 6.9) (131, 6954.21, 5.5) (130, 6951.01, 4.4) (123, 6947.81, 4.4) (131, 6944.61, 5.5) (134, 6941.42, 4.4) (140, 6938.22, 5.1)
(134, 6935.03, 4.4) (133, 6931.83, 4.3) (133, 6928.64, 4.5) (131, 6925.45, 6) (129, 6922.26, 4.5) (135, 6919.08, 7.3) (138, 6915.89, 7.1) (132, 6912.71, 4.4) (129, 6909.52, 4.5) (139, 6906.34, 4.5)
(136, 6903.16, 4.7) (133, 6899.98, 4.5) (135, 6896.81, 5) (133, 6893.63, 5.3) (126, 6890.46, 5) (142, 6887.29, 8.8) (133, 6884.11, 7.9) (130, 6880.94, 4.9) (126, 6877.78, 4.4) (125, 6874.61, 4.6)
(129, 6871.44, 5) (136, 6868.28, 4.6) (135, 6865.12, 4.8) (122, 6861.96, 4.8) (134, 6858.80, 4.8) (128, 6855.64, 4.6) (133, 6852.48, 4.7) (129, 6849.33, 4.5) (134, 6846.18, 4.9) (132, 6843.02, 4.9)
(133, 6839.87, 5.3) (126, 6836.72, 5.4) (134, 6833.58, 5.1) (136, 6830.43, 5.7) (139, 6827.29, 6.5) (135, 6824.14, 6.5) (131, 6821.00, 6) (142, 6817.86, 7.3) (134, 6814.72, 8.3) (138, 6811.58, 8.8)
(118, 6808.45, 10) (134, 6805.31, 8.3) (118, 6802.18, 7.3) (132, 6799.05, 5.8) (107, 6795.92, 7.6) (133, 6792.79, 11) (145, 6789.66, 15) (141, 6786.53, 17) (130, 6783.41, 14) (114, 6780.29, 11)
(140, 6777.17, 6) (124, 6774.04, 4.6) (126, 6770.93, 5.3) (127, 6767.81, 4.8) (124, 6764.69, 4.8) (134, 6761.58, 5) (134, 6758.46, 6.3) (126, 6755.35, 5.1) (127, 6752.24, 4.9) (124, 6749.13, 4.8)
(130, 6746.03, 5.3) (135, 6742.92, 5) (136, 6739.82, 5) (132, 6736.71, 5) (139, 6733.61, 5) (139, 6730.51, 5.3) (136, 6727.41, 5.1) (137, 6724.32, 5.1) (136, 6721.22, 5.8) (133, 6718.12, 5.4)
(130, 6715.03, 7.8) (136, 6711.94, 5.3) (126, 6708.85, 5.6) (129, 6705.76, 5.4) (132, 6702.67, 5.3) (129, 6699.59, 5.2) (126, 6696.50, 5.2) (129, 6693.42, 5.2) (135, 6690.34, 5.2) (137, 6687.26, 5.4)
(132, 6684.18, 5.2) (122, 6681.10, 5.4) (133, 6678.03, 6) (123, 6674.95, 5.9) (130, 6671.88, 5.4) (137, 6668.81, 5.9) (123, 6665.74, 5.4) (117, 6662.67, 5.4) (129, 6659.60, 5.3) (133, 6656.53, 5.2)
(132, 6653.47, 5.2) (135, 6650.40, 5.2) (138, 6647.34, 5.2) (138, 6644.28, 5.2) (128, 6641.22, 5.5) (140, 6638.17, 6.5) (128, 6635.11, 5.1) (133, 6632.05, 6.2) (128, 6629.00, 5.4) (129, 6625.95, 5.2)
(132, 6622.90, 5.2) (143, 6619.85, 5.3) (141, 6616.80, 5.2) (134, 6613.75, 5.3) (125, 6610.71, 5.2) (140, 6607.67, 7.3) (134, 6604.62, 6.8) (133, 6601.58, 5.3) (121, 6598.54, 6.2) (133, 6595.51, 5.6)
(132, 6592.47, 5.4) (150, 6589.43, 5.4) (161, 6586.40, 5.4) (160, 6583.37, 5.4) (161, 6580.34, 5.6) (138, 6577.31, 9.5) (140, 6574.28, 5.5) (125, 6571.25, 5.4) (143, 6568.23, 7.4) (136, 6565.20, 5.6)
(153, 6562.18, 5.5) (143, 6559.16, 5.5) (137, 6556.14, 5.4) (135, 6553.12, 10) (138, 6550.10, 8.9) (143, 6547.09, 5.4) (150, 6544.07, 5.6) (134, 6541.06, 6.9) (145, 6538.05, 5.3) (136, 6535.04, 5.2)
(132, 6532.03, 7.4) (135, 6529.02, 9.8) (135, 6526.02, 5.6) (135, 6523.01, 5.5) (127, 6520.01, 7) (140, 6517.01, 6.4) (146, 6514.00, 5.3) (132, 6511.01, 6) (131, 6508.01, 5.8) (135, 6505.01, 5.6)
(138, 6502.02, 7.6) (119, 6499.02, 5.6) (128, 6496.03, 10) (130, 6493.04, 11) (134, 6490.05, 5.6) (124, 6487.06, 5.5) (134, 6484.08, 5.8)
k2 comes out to -23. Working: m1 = -1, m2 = -24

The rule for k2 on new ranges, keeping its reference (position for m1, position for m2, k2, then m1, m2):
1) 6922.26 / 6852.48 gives -4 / 8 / 4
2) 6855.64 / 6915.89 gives -10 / 9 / -1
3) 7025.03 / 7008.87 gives -4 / 11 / 7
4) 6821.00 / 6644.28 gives -7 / 6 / -1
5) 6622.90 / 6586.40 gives -29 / 5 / -24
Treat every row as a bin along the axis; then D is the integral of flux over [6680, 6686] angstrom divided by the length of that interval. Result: 128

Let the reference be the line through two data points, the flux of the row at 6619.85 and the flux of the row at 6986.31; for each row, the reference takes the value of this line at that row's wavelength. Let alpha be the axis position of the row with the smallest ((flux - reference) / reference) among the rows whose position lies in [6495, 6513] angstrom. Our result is 6499.02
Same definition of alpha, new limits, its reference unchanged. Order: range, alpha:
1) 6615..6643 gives 6629.00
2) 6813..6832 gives 6821.00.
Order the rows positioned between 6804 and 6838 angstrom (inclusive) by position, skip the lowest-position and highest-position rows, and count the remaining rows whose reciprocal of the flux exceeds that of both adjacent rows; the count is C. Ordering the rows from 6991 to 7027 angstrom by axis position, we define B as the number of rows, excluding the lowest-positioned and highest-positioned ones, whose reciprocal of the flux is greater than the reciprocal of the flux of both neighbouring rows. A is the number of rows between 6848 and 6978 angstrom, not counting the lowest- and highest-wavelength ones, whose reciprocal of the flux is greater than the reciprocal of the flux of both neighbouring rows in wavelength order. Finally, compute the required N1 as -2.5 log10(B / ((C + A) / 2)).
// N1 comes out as 2.0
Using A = 10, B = 1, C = 3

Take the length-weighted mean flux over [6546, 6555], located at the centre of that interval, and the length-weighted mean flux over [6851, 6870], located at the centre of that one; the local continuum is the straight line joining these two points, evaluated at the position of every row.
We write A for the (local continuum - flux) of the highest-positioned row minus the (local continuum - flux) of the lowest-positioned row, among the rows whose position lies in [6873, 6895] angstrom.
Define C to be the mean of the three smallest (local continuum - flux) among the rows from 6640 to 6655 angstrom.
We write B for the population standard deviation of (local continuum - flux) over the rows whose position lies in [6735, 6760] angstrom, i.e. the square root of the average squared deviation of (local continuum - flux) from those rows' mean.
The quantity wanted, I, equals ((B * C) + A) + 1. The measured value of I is -11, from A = -8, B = 4.1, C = -0.8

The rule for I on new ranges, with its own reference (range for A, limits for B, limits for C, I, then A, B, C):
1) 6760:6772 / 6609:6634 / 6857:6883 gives -13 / 8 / 5.8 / -3.8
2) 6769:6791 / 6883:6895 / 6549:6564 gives -55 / -19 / 5.7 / -6.4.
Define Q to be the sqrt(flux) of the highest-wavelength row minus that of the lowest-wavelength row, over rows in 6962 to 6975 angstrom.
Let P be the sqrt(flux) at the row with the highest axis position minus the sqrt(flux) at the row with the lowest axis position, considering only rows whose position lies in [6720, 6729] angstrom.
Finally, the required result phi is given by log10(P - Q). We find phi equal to -0.36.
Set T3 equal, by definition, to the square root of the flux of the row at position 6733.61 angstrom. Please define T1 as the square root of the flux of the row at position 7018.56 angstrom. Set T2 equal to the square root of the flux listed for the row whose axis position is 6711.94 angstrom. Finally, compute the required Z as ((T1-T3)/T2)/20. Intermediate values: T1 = 11.53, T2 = 11.7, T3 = 11.8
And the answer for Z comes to -0.0011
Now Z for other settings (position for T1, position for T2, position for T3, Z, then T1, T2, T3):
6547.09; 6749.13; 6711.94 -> 0.0013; 11.96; 11.1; 11.7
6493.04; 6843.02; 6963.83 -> -0.0013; 11.40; 11.5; 11.7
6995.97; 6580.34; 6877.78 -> 0.0009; 11.45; 12.7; 11.2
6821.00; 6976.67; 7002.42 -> 0.0011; 11.45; 11.5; 11.2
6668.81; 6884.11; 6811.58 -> -0.0002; 11.70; 11.5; 11.7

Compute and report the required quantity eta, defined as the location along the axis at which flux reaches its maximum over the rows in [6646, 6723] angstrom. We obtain 6647.34 angstrom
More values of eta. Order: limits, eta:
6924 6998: 6960.62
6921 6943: 6938.22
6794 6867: 6817.86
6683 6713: 6687.26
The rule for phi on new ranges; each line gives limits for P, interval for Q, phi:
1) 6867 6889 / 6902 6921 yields -0.53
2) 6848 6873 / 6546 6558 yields -0.60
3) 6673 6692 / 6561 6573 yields 0.23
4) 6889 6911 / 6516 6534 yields -0.32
